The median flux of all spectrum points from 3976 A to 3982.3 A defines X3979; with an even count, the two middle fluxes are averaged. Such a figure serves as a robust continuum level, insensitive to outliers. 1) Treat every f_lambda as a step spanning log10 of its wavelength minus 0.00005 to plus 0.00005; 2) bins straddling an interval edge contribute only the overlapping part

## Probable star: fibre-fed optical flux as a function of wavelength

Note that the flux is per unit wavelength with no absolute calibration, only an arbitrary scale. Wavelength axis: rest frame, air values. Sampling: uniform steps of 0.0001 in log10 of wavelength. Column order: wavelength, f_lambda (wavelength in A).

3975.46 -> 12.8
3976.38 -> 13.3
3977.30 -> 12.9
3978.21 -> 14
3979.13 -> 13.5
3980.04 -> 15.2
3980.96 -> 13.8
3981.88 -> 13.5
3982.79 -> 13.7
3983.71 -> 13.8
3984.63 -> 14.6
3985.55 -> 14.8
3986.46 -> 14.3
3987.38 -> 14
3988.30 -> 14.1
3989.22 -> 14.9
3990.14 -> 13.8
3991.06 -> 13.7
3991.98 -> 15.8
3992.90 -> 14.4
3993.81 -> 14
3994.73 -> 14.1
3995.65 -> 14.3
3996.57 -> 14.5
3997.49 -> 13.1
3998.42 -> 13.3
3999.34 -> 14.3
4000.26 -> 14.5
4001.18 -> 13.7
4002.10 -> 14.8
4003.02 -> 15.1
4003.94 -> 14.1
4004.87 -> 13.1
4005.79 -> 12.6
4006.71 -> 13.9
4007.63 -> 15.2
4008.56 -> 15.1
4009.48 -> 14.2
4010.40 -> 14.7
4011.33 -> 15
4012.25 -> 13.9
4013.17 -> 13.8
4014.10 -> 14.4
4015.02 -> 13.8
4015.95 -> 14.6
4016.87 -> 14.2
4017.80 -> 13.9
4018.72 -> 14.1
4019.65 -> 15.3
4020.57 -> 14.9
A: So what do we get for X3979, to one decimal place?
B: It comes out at 13.5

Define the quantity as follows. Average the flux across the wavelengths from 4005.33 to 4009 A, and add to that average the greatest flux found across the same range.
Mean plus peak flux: 29.4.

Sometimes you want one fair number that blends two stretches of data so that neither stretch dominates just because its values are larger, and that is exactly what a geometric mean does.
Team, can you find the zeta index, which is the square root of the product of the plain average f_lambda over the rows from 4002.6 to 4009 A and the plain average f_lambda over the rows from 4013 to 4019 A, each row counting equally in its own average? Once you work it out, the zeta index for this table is 14.1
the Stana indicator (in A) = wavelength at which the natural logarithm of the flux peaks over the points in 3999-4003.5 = 4003.02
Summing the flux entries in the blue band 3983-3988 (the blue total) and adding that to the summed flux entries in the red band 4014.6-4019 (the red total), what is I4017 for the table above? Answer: 142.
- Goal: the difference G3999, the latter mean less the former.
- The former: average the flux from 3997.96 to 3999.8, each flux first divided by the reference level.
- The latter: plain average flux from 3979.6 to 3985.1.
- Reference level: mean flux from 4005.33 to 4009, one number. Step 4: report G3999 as 13.1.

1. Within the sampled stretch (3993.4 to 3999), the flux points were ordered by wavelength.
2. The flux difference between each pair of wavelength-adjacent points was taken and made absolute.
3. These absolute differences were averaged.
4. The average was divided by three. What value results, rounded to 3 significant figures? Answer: 0.140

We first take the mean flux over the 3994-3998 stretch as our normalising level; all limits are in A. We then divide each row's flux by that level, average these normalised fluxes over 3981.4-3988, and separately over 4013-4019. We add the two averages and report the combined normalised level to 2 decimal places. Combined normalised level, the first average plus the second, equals 2.02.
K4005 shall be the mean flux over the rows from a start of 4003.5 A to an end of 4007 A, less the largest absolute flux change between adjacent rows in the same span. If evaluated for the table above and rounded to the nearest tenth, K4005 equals 12.1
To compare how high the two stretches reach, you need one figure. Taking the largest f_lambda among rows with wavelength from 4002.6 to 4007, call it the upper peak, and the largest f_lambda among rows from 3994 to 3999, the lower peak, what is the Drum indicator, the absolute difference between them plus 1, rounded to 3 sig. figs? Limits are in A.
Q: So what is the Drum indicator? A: 1.60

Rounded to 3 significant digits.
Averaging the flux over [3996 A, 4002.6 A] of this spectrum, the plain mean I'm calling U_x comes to 14.0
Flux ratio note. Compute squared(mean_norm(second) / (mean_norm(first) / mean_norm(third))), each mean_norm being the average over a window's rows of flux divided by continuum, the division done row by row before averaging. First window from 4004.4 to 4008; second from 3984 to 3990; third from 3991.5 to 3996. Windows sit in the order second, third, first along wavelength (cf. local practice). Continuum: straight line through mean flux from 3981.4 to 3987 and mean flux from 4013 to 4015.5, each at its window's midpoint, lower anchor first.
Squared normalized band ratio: 1.17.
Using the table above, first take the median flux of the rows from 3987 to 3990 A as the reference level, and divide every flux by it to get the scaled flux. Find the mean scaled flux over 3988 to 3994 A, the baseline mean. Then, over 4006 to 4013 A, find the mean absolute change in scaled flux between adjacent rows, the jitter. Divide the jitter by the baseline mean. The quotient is 0.049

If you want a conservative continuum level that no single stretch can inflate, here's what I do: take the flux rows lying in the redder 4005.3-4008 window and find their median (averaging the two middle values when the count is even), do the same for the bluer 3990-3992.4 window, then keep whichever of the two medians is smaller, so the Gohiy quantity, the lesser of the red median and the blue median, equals 13.8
